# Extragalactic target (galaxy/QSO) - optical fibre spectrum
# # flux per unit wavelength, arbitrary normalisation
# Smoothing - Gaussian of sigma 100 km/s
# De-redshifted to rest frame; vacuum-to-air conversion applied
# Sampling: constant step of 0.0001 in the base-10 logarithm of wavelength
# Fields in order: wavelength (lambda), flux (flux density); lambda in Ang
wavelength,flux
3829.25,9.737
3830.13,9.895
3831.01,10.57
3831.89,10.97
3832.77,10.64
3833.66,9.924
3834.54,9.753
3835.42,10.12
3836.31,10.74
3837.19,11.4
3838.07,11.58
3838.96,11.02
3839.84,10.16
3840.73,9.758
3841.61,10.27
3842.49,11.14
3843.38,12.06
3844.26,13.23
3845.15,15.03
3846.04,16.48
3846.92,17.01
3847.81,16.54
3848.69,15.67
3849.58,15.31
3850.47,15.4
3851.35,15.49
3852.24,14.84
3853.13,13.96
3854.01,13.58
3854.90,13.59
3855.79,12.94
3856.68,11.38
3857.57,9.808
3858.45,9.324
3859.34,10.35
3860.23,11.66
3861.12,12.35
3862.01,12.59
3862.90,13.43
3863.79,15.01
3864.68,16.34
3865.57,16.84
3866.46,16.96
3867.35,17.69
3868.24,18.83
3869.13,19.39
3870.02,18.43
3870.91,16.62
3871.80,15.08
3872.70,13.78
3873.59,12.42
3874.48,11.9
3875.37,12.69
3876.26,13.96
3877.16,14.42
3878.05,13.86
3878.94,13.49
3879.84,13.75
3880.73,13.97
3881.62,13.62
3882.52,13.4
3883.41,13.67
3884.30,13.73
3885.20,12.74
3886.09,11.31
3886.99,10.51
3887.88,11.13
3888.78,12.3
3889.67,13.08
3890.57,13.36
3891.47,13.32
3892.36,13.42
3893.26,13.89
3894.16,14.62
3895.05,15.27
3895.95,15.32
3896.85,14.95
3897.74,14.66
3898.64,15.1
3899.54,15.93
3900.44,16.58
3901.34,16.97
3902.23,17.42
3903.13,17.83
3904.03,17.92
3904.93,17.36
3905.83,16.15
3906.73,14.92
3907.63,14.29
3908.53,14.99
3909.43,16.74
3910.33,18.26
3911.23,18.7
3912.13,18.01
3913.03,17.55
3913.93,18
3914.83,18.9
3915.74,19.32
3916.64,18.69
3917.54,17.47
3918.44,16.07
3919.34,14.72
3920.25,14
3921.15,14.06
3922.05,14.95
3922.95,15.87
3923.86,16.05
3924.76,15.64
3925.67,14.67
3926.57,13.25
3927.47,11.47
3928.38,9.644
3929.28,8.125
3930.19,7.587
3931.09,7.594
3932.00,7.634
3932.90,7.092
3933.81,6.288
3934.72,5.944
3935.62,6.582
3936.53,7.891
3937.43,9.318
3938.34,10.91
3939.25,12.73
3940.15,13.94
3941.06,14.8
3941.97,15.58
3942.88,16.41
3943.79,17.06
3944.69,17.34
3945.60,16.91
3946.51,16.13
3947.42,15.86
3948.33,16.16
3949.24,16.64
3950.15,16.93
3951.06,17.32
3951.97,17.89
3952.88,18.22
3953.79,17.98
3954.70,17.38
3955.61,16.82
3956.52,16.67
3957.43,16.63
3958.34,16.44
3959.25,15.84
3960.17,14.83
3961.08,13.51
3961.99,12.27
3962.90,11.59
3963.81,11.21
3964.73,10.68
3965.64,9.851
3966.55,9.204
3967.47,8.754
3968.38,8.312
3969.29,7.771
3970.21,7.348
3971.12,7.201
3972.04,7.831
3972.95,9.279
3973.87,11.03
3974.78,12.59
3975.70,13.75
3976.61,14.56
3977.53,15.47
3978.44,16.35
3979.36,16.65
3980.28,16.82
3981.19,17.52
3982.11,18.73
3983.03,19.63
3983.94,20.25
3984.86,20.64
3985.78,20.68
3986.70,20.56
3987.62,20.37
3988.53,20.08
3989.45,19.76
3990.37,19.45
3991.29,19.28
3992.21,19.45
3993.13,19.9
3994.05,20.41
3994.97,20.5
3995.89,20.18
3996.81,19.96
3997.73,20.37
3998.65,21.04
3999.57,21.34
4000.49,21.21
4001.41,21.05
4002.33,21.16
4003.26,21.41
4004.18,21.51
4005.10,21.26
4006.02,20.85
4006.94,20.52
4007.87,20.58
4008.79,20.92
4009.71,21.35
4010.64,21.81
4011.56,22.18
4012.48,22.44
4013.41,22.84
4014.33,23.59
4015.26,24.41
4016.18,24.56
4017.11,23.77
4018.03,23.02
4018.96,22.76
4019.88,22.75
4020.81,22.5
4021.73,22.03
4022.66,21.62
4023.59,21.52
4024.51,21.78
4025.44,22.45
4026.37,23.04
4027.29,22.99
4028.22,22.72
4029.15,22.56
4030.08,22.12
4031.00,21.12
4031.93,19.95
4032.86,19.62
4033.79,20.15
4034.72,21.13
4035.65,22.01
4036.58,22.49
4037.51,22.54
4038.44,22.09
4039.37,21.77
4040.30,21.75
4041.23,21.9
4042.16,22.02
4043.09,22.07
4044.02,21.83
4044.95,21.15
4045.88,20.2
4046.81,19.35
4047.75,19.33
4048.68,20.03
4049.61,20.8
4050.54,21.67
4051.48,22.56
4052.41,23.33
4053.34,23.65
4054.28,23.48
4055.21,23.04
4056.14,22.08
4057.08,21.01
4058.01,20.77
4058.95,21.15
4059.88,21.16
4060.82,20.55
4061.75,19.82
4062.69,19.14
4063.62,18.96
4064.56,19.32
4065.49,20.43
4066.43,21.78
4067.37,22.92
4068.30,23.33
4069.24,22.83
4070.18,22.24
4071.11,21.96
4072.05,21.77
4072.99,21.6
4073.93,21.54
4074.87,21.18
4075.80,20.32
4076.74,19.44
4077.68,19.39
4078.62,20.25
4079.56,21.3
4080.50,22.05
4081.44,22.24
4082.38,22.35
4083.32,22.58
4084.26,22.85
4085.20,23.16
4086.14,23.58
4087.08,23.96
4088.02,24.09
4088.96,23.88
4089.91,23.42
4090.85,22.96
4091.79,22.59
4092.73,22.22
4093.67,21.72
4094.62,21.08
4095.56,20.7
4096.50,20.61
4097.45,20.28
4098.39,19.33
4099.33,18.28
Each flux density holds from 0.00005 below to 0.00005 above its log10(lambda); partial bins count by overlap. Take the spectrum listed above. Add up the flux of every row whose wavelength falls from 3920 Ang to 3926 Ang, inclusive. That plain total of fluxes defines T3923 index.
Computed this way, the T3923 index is 105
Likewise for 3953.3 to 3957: 69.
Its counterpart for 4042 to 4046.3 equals 107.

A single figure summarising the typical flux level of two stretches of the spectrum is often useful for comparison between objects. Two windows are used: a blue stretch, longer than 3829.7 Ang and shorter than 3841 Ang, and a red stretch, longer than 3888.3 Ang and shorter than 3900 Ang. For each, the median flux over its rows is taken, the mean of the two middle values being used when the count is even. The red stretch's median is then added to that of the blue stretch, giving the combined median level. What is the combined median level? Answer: 25.2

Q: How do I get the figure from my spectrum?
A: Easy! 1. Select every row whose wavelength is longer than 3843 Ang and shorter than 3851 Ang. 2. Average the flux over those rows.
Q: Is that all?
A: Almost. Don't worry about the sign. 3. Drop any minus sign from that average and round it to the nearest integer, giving 15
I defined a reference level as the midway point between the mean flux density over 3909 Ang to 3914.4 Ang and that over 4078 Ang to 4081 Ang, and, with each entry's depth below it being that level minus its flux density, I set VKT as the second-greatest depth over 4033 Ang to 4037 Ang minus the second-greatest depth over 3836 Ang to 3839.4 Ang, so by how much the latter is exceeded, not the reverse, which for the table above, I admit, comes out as -10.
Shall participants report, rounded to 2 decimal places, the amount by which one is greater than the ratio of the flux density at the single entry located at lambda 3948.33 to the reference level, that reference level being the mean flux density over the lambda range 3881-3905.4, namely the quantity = -0.12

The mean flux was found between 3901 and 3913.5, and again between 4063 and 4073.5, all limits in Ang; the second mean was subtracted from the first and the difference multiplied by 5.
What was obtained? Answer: -23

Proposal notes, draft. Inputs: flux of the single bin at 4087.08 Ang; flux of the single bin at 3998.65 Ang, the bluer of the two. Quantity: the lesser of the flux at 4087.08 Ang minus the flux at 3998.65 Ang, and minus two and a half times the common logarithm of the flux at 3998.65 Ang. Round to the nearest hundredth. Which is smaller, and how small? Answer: -3.31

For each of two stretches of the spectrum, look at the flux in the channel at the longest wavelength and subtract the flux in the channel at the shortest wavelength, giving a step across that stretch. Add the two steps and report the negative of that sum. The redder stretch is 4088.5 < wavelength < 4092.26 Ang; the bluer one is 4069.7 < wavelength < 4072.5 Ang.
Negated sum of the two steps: 1.8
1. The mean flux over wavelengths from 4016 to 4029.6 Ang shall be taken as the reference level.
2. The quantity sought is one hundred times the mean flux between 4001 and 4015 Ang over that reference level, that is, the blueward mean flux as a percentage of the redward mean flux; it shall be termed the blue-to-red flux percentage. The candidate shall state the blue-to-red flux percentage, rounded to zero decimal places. 95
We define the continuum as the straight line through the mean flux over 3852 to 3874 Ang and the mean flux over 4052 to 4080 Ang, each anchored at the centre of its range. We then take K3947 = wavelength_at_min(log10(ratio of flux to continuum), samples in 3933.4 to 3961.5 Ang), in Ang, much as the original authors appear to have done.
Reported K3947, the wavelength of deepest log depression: 3934.72 Ang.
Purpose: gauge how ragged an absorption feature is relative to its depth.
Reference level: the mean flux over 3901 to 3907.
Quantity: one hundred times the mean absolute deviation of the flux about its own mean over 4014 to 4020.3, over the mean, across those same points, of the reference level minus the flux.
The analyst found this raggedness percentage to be -9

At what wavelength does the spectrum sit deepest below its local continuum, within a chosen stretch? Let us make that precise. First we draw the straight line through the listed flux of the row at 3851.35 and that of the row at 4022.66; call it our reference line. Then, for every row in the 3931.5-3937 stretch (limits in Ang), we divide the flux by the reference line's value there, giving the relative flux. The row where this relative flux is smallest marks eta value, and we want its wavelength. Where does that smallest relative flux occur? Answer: 3934.72 Ang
